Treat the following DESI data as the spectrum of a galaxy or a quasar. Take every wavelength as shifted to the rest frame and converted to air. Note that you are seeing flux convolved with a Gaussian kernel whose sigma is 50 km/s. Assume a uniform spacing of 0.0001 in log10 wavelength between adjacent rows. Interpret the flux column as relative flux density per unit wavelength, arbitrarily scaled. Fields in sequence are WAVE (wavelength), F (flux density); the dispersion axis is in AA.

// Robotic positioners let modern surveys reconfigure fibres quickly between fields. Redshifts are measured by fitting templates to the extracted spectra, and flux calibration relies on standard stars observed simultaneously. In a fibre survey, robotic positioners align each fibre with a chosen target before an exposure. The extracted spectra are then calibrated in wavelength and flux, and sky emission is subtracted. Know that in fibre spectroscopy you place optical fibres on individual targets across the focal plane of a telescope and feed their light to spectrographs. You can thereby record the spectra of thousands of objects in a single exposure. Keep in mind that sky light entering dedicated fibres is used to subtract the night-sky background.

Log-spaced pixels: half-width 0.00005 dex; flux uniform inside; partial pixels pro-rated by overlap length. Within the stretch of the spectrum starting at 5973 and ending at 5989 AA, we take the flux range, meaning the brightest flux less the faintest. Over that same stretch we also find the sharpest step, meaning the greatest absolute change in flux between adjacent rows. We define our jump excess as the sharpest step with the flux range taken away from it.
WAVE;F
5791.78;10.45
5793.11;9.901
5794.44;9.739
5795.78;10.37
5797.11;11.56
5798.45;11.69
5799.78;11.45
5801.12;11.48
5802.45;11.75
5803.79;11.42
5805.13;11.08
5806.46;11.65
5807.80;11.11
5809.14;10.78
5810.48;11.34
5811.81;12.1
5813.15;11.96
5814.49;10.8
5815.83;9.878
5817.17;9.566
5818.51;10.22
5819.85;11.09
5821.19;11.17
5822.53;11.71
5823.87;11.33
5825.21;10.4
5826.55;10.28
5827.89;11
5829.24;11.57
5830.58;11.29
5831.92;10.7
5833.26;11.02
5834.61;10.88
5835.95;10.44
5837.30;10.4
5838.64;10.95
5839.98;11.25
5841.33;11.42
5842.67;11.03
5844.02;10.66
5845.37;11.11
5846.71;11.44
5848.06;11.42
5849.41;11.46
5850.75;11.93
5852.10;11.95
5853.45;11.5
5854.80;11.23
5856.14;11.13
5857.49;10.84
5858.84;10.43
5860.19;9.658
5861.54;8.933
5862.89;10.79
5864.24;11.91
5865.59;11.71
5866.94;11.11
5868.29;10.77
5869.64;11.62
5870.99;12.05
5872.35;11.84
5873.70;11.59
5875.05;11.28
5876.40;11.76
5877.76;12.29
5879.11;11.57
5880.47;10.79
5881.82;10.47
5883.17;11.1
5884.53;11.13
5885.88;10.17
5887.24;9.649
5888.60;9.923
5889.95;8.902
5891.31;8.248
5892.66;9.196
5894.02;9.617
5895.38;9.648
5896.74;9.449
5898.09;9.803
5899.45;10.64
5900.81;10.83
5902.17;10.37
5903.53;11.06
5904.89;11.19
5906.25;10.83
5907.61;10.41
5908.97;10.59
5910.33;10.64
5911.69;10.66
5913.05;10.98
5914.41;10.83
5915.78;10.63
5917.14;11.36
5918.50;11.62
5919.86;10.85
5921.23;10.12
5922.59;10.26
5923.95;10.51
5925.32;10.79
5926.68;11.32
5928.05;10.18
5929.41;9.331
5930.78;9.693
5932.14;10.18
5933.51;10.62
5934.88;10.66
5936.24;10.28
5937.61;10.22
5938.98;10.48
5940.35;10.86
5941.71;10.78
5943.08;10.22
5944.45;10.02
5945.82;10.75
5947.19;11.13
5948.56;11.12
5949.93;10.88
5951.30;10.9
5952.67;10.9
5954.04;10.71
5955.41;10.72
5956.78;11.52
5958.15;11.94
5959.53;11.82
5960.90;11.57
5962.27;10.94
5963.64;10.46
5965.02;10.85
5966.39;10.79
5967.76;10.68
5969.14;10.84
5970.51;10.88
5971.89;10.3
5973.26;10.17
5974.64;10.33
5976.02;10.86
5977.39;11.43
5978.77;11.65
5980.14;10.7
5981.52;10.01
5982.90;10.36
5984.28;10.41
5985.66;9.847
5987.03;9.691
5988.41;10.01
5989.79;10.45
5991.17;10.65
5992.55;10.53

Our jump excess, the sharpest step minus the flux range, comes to -1.0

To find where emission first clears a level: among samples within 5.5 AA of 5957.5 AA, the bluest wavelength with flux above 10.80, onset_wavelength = 5952.67 AA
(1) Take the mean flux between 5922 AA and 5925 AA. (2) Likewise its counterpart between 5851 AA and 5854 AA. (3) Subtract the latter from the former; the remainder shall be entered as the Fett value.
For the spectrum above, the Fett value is -1.3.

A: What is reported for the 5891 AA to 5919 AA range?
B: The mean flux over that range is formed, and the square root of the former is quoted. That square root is 3.23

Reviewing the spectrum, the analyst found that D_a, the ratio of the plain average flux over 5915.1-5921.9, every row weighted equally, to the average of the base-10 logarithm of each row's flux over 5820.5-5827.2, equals 10.5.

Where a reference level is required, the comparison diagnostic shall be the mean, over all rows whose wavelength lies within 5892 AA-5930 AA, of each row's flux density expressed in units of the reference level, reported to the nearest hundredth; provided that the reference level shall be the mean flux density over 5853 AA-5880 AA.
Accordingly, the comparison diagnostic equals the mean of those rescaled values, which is 0.94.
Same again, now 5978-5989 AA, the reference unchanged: 0.92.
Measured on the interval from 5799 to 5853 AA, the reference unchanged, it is 0.99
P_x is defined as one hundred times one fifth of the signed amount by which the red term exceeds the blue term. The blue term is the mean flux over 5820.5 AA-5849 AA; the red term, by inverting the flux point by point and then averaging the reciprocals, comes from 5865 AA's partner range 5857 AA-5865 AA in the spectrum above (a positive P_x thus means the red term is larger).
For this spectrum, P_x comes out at -219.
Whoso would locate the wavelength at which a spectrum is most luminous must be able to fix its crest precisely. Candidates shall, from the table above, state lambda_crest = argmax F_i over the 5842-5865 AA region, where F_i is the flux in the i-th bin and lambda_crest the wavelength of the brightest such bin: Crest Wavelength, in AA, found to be 5852.10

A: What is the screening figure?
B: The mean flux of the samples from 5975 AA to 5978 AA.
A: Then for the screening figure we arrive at 11.1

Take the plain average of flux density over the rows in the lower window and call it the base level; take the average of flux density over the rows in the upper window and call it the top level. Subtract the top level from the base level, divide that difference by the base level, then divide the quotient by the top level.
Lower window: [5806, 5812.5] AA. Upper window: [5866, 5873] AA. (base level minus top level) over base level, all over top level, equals -0.001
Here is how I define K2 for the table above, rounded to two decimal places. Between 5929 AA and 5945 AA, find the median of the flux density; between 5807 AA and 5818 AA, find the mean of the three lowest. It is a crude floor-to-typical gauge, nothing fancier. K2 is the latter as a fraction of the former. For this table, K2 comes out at 0.98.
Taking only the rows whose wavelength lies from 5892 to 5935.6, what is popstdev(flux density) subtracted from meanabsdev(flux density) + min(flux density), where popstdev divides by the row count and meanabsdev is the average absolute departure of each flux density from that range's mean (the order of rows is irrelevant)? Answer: 9.1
